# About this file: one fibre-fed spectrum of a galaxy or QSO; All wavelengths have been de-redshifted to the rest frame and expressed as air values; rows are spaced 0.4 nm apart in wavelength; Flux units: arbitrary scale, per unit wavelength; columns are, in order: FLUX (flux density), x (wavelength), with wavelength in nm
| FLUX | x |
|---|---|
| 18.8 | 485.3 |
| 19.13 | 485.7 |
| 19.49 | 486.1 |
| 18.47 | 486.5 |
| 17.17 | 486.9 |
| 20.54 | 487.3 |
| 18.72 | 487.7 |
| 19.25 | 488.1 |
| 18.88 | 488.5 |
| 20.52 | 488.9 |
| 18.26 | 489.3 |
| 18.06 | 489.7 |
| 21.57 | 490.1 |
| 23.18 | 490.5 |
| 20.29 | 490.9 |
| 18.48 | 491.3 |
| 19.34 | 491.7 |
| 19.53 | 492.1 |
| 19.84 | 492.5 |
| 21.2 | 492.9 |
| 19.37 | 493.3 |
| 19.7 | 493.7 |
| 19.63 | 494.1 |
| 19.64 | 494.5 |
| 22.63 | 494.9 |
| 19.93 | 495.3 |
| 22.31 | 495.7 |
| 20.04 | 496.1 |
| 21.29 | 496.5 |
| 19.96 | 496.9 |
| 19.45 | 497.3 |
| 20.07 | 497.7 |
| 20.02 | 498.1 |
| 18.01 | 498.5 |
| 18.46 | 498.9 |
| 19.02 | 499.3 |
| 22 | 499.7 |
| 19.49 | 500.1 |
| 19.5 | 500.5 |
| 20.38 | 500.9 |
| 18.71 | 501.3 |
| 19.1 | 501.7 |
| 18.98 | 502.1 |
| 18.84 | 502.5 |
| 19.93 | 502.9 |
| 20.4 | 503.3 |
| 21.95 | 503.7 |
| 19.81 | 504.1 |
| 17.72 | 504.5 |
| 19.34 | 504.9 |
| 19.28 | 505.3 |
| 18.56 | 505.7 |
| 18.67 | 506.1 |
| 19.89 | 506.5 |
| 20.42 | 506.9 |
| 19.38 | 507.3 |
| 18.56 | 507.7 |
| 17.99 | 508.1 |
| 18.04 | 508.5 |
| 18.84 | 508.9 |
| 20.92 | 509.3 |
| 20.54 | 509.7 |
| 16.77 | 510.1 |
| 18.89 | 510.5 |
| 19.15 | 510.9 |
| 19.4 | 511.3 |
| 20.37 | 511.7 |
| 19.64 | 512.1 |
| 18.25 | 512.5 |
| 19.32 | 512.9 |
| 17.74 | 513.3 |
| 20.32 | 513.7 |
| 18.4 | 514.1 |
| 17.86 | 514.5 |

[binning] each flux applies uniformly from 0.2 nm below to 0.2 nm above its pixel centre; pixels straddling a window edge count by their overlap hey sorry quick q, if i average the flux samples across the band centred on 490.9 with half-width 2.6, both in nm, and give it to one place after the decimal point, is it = 19.9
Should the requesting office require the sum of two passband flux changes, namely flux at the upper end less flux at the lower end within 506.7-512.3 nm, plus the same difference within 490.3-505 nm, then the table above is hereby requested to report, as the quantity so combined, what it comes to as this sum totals -5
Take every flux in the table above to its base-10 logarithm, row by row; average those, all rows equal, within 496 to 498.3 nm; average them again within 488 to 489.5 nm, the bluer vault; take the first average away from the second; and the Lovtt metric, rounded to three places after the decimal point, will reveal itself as -0.020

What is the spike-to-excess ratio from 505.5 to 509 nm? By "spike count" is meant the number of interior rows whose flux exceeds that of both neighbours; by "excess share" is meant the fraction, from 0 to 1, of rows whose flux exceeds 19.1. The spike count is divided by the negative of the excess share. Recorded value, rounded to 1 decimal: -3.0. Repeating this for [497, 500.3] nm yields -3.2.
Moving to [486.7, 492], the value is -7.4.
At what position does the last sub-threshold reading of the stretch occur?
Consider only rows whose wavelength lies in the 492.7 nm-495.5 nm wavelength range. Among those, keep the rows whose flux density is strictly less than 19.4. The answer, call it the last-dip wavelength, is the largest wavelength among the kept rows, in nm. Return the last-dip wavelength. 493.3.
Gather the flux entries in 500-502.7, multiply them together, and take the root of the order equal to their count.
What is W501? 19.3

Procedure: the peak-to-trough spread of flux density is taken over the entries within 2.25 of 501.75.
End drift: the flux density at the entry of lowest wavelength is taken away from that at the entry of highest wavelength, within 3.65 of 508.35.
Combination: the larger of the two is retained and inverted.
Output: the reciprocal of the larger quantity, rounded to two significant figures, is 0.30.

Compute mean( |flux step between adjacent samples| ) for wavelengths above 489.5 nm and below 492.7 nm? 1.60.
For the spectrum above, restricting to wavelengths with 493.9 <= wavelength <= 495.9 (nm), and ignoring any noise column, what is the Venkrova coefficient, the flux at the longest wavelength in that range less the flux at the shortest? 2.7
